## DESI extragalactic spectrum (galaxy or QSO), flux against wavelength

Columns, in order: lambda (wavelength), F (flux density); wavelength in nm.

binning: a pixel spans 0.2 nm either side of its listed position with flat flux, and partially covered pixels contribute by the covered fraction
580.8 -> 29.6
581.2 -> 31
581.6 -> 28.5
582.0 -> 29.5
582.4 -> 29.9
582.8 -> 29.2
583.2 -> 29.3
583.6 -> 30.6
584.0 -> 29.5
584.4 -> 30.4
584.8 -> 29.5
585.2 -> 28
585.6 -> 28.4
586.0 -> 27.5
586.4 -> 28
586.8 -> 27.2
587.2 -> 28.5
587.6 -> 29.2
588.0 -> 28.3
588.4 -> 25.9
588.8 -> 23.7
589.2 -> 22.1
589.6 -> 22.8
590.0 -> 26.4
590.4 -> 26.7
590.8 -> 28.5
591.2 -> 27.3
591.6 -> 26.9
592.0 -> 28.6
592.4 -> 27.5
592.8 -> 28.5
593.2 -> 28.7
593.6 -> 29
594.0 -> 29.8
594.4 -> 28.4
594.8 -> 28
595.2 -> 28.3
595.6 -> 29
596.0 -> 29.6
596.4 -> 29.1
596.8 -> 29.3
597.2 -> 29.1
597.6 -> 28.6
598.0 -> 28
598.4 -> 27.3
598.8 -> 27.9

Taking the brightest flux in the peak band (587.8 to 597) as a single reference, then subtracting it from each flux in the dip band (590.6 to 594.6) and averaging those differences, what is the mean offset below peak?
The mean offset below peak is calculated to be -1.5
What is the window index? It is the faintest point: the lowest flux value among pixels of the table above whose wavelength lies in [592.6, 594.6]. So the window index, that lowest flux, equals 28.4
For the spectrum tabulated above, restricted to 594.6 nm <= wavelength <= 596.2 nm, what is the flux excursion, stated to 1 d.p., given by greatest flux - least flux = 1.6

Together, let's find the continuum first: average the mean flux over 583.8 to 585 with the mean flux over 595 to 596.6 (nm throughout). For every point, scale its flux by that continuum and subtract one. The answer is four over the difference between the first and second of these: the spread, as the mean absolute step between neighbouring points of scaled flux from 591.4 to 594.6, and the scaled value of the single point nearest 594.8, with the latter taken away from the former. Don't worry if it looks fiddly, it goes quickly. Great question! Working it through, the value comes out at 51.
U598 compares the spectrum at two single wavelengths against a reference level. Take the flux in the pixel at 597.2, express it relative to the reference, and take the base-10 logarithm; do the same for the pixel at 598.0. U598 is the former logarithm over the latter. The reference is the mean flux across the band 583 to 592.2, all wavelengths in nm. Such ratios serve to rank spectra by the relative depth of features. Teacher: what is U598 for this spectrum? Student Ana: 3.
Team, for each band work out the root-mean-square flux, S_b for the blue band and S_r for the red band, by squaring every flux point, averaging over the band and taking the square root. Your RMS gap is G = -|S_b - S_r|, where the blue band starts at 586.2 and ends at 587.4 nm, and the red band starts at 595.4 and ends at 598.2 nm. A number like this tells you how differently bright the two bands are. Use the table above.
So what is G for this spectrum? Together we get -1.1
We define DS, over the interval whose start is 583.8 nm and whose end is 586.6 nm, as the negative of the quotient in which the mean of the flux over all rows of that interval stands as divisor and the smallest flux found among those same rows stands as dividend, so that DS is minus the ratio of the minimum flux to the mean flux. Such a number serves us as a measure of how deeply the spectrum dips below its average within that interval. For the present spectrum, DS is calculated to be -0.956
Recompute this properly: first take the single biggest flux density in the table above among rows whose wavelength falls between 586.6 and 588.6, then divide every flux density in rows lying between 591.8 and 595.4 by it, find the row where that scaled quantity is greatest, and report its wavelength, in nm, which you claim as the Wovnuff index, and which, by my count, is 594.0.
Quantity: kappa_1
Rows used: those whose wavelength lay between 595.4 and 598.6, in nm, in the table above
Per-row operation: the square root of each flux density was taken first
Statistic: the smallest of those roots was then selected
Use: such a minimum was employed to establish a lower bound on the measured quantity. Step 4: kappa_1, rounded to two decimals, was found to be 5.22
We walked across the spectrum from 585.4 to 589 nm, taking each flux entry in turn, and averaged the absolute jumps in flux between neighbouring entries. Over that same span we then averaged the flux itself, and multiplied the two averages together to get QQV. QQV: 33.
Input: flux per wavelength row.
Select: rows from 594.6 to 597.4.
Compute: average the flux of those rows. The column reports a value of 28.9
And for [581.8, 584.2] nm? 29.7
